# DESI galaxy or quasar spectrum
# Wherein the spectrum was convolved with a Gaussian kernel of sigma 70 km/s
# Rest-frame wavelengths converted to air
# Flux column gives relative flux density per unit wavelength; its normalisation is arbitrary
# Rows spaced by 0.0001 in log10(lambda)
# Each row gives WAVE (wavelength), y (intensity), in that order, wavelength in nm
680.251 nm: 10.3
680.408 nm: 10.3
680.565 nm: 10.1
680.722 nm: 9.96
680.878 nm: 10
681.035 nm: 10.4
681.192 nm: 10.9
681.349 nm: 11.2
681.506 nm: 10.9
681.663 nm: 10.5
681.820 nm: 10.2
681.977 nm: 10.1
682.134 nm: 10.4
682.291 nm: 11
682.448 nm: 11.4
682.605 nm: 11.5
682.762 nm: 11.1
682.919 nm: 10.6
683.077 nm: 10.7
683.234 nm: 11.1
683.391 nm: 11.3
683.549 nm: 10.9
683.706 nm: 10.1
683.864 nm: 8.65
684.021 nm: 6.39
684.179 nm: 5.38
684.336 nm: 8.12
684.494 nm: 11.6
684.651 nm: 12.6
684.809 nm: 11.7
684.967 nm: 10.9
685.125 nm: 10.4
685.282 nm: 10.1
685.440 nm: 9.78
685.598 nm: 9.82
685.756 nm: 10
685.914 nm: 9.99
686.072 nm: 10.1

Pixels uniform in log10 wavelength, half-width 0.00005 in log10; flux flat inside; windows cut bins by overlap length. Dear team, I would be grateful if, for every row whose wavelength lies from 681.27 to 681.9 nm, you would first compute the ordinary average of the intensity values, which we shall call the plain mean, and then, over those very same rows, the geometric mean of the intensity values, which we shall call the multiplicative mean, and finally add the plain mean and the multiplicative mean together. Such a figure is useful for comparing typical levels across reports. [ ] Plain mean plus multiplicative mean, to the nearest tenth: 21.4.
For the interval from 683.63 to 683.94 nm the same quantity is 18.7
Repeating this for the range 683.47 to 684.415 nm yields 16.3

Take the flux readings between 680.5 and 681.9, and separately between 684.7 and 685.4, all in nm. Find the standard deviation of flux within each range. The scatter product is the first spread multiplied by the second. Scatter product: 0.3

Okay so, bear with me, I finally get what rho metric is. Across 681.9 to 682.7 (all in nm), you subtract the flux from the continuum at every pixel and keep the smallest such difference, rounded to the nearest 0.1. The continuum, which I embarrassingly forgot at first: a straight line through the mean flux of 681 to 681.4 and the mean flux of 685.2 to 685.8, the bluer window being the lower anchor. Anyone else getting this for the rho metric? -1.0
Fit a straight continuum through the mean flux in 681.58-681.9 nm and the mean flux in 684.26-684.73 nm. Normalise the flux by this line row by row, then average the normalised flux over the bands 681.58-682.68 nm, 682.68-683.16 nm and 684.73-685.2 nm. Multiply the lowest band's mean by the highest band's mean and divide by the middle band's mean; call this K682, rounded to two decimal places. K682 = 1.02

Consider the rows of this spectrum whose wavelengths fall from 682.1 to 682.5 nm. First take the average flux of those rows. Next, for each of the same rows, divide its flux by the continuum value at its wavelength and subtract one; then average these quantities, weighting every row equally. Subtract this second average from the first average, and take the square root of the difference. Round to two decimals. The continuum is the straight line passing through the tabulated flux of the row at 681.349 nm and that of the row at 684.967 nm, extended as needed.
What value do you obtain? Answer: 3.31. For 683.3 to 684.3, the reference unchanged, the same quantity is 3.00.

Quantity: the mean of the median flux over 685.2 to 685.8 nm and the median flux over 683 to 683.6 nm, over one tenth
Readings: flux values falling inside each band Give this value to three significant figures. 105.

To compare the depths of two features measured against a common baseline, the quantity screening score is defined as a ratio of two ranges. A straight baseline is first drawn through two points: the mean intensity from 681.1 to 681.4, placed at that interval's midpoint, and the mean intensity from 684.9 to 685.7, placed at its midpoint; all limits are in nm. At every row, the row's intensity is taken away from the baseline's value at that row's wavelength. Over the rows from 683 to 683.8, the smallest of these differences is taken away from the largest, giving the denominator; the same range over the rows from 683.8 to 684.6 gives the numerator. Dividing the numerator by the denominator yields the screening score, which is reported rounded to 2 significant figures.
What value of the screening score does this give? 5.5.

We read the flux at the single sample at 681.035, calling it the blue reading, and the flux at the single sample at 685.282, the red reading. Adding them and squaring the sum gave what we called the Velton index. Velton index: 420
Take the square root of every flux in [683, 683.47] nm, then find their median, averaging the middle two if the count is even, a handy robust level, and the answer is 3.33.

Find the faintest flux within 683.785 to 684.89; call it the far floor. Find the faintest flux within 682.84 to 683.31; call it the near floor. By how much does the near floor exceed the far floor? 5.2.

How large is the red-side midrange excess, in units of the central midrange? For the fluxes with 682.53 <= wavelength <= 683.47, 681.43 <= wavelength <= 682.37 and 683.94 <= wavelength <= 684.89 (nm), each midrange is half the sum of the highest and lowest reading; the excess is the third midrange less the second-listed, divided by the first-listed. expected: -0.14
